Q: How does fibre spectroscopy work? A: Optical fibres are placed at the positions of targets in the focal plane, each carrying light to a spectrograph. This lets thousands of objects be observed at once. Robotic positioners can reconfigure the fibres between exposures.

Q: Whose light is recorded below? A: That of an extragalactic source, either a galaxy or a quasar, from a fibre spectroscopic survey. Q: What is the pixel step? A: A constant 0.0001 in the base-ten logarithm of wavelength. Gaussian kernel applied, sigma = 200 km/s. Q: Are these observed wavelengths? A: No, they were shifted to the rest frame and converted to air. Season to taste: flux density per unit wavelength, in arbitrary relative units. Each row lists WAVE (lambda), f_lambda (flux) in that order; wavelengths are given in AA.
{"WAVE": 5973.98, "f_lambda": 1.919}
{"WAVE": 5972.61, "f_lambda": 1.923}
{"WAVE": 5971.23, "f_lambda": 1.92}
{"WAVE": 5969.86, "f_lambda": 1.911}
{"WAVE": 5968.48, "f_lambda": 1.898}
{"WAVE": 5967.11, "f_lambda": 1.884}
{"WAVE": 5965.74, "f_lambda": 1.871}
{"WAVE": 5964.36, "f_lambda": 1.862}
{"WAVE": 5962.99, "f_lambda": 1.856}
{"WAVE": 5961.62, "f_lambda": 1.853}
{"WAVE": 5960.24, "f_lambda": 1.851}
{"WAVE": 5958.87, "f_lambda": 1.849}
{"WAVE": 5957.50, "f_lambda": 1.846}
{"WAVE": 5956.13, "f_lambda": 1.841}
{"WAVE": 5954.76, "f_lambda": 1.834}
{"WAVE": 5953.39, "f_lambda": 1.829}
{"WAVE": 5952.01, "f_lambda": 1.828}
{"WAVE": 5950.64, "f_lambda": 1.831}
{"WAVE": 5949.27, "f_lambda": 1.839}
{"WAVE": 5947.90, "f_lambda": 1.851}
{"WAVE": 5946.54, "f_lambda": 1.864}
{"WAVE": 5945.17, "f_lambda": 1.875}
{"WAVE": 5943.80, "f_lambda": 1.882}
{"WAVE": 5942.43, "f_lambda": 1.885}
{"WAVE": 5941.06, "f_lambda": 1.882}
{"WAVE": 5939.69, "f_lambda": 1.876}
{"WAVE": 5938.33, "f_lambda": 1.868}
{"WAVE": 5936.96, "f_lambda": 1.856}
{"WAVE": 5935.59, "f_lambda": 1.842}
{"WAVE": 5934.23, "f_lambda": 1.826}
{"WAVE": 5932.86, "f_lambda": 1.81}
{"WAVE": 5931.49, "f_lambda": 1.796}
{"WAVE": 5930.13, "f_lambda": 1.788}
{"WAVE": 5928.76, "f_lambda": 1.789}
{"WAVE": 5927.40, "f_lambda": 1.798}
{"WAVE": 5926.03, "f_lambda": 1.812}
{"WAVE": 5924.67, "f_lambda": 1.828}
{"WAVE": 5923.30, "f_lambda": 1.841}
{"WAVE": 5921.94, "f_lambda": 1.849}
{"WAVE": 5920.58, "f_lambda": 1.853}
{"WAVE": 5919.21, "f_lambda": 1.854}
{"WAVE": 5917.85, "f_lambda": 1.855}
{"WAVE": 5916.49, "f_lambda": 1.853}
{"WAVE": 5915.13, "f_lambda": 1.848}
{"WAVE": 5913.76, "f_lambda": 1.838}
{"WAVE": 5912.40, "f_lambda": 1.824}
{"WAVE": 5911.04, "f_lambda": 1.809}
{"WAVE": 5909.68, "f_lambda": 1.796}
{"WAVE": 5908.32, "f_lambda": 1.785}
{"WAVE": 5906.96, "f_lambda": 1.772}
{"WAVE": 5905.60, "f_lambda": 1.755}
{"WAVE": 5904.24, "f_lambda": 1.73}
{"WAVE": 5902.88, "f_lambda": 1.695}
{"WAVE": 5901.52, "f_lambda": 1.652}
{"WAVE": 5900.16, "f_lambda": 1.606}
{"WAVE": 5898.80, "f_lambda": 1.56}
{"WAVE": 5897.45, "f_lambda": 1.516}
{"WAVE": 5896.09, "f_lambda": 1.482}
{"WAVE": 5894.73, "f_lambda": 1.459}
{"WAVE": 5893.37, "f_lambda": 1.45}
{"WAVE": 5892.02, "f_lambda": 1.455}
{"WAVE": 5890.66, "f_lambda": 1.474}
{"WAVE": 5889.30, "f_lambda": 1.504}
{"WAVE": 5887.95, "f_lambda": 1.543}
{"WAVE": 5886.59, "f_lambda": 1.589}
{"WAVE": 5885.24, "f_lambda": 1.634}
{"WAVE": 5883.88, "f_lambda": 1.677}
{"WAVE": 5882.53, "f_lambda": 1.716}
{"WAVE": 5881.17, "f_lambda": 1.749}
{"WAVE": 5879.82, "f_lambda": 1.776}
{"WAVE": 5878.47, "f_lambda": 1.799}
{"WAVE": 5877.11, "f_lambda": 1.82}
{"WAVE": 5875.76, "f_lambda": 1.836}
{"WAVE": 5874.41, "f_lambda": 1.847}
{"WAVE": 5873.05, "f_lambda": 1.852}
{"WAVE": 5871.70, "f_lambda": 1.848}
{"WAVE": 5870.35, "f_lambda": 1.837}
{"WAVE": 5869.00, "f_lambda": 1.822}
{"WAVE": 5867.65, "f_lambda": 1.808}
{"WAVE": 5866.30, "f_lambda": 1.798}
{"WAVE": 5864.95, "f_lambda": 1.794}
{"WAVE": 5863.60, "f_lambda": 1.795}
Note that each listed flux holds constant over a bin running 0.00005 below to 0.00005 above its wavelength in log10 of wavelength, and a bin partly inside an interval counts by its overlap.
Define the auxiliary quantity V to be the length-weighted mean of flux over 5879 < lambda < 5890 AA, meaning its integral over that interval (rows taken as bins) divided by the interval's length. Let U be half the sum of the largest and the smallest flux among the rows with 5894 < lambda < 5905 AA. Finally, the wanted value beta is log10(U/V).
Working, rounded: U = 1.59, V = 1.65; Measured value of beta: -0.0151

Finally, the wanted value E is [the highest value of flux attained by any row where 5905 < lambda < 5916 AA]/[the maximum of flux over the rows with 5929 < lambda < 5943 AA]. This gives 0.98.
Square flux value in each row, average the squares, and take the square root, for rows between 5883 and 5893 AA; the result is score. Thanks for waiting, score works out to 1.56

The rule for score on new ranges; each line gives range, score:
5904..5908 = 1.75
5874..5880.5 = 1.82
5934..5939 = 1.85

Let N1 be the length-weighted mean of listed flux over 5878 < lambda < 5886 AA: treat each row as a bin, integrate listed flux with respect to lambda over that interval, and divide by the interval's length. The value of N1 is 1.72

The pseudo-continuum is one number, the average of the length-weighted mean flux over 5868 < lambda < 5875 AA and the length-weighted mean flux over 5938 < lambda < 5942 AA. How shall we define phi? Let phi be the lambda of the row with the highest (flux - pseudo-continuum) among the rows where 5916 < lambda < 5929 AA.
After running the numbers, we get 5917.85 AA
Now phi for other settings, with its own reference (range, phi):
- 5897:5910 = 5909.68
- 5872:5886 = 5873.05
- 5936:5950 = 5942.43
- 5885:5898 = 5885.24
